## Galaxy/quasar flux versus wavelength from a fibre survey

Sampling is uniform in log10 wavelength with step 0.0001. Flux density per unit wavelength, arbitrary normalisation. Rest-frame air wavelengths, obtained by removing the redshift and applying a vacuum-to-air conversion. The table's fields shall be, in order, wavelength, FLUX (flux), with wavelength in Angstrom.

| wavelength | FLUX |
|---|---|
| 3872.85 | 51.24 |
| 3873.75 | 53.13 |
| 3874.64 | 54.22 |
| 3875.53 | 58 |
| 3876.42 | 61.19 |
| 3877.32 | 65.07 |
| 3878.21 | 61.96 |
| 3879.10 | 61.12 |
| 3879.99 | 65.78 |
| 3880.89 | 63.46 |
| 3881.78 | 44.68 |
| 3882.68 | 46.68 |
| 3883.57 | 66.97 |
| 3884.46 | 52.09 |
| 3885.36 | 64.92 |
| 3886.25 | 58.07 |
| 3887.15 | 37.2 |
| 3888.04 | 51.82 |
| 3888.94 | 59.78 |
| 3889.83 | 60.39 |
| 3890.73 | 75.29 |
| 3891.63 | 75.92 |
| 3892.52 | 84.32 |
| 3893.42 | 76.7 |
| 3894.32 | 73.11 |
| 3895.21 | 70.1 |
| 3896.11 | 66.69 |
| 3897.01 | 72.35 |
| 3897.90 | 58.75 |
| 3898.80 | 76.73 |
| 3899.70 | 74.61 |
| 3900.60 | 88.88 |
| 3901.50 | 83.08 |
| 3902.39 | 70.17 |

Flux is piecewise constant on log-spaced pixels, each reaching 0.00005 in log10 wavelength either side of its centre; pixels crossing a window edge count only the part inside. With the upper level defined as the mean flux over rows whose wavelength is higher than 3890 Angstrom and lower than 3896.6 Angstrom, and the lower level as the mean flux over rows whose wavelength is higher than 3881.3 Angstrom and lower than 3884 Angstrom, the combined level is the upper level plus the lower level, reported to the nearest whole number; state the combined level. 127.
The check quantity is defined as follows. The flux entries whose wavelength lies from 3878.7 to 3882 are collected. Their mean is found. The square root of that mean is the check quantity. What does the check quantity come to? 7.7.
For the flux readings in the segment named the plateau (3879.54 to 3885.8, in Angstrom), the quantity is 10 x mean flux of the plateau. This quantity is 578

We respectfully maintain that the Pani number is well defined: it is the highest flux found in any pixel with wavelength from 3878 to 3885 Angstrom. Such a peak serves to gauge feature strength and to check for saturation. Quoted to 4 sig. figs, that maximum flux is 66.97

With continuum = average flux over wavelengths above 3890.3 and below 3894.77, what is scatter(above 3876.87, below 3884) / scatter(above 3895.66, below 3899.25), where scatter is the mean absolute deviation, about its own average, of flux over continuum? 1.17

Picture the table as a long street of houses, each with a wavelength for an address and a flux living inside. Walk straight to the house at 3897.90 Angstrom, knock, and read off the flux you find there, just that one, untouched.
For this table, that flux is 58.75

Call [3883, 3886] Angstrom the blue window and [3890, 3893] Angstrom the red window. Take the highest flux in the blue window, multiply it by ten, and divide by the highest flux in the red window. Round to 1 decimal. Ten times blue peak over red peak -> 7.9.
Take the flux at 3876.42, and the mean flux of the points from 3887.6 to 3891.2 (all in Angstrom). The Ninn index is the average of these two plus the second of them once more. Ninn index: 123.3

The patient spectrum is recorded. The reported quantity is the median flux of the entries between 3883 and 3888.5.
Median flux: 55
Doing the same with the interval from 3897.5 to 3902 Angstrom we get 77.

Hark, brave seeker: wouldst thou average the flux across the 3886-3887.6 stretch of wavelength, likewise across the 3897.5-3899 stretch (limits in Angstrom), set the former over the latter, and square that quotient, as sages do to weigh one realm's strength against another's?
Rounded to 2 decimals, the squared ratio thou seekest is 0.49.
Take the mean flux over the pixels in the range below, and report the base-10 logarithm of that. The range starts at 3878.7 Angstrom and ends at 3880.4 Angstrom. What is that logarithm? 1.80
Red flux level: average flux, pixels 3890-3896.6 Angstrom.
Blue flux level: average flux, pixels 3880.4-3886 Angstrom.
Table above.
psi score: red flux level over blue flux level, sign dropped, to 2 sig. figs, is 1.3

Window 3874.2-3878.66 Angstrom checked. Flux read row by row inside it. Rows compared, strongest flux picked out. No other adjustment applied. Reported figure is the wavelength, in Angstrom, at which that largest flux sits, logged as 3877.32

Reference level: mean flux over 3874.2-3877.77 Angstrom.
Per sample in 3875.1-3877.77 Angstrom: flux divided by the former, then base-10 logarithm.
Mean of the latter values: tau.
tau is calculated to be 0.01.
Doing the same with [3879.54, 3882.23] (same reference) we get -0.02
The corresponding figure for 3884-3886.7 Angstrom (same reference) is -0.01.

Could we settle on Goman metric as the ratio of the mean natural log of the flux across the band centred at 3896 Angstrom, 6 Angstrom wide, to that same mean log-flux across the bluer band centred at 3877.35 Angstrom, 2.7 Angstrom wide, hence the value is 1.03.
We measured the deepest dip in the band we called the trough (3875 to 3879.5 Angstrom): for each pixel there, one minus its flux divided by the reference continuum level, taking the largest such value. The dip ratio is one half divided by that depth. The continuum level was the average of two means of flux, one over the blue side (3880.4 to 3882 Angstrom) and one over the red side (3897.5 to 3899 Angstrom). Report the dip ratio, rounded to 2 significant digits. 10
